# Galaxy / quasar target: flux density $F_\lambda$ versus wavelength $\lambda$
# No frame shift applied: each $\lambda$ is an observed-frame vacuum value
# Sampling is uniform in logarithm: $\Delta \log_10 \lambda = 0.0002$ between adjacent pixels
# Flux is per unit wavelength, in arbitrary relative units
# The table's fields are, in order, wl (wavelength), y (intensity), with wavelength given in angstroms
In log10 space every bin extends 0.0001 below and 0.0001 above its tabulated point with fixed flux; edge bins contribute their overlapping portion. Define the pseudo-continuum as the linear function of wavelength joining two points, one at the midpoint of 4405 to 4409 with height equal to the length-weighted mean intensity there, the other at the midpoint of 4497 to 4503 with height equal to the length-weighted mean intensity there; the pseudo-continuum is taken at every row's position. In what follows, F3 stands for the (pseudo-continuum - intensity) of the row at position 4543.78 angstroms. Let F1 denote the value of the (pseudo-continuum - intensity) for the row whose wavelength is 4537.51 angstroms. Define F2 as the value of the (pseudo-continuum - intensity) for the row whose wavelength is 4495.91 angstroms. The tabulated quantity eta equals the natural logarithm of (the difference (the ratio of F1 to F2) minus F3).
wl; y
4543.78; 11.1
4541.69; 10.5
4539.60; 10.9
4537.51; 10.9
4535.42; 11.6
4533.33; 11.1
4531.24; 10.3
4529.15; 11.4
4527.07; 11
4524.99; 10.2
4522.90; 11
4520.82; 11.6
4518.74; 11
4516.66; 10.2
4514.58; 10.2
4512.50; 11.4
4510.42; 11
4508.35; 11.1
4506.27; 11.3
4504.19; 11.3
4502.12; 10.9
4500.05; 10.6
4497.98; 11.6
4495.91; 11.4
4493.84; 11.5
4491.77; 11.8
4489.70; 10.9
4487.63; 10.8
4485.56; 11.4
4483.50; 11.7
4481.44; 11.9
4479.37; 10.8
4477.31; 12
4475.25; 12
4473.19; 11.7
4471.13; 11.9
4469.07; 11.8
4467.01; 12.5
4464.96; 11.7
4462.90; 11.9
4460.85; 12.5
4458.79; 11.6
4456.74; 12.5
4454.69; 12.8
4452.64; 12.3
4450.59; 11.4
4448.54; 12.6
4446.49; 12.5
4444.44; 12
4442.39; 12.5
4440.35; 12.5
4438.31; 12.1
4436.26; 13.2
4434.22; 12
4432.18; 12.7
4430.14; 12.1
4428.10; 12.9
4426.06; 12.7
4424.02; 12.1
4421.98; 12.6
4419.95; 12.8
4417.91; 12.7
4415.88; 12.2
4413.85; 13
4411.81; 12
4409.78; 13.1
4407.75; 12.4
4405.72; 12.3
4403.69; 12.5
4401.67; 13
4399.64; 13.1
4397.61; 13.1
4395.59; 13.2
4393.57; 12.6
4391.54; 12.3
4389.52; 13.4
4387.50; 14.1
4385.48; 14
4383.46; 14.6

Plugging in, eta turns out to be 0.72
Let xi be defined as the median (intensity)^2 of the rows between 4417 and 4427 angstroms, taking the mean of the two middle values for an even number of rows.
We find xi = 161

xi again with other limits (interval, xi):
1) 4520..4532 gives 121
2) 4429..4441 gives 151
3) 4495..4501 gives 130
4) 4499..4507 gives 123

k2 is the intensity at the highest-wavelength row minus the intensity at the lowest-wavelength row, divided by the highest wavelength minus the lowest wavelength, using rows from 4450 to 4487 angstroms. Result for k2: 0.000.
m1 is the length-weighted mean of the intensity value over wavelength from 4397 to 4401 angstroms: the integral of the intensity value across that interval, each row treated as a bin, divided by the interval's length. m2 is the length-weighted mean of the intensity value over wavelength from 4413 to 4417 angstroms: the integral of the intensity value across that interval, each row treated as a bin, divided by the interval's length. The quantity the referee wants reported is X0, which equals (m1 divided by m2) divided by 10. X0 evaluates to 0.104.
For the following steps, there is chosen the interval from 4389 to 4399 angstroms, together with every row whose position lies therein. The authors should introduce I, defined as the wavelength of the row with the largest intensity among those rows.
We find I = 4389.52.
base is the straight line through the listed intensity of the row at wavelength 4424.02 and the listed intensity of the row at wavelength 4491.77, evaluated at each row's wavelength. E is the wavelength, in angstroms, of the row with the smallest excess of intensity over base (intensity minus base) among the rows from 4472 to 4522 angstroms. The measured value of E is 4514.58 angstroms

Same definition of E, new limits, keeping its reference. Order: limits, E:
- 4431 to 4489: 4479.37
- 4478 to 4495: 4479.37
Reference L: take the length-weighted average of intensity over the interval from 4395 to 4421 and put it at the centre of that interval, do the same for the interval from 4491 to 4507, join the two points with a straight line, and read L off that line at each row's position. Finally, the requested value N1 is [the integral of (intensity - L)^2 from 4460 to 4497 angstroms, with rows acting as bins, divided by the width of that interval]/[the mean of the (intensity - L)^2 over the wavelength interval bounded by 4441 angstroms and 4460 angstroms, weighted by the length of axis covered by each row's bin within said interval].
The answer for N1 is 0.7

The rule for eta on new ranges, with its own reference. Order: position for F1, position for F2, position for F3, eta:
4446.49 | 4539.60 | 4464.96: 0.53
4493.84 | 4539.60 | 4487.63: -0.86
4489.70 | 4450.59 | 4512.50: 0.30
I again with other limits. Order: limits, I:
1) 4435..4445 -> 4436.26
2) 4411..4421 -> 4413.85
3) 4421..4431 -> 4428.10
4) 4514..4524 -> 4520.82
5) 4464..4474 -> 4467.01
